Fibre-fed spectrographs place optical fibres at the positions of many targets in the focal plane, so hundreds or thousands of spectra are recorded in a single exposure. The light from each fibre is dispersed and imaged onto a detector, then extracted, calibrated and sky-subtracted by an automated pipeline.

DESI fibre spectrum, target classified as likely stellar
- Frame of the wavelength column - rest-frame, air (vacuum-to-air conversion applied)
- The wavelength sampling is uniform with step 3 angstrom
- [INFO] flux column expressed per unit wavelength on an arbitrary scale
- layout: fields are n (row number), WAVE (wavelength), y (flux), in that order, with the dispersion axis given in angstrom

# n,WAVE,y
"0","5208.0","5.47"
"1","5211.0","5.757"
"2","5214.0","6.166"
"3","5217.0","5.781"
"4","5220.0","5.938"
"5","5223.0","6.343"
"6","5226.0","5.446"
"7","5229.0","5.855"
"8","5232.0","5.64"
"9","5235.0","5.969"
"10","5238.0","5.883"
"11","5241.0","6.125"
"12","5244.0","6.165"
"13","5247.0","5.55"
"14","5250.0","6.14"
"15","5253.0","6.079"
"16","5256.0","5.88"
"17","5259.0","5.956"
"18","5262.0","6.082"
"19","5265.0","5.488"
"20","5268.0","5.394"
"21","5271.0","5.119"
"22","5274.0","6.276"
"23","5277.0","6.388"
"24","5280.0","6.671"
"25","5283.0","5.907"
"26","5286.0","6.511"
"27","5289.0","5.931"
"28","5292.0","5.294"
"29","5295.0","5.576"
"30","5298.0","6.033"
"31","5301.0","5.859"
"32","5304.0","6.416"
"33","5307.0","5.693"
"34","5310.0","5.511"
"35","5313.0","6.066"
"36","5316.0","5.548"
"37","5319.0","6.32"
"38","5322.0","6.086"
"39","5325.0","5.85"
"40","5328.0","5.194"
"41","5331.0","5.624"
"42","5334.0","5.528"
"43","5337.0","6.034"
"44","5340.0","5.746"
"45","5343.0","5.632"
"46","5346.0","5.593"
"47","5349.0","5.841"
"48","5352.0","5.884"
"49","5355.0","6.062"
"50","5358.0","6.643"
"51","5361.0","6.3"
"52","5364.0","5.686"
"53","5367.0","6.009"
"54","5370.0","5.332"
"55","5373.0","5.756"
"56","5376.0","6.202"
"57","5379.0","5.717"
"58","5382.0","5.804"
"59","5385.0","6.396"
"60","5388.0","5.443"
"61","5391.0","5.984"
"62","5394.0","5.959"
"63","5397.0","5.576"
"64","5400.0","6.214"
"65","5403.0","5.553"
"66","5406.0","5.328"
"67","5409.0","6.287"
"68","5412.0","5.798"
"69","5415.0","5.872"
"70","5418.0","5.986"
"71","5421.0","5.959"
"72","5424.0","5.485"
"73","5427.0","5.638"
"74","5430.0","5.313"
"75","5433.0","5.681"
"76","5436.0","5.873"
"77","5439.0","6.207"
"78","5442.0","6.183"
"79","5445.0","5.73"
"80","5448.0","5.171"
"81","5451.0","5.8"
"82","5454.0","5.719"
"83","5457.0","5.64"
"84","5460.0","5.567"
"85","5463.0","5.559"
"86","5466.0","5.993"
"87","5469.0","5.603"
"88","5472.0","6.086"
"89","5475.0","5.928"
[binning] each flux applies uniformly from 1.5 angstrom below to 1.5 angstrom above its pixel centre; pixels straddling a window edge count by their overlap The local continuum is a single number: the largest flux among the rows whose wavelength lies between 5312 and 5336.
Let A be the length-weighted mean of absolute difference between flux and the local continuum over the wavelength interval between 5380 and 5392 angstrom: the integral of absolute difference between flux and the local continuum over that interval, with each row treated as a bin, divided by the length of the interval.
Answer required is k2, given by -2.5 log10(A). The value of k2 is 0.8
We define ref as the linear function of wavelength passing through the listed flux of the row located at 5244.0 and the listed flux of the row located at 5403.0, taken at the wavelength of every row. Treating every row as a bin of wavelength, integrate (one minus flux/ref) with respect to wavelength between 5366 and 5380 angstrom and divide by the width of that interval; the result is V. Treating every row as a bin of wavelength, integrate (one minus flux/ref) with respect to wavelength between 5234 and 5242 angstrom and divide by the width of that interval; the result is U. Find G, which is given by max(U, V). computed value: 0.033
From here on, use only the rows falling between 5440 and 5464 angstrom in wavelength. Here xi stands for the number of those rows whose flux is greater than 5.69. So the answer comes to 4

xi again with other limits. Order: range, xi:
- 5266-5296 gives 6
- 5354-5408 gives 12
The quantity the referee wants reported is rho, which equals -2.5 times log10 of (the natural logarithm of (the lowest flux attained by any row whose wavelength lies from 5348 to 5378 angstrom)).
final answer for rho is -0.559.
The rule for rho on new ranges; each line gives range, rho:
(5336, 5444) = -0.557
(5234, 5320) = -0.532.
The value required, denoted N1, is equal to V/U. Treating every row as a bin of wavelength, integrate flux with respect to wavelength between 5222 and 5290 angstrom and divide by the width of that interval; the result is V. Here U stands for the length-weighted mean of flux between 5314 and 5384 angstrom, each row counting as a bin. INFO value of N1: 1.02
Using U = 5.85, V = 5.94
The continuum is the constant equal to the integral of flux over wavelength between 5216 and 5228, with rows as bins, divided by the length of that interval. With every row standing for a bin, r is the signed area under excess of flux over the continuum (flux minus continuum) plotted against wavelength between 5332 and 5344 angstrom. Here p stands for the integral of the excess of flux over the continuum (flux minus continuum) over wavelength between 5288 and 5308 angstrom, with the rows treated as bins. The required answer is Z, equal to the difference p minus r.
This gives 0.7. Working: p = -1.0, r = -1.7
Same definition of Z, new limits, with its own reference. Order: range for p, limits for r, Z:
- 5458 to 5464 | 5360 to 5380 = -1.3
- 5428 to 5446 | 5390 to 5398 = -0.7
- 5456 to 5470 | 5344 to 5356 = -2.2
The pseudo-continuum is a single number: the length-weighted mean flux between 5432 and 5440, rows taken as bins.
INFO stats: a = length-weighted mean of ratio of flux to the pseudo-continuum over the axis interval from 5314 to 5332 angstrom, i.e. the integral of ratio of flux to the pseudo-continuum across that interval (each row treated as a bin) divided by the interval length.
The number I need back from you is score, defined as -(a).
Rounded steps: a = 0.977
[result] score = -0.977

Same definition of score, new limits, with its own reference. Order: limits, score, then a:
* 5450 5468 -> -0.965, 0.965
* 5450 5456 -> -0.971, 0.971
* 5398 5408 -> -0.967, 0.967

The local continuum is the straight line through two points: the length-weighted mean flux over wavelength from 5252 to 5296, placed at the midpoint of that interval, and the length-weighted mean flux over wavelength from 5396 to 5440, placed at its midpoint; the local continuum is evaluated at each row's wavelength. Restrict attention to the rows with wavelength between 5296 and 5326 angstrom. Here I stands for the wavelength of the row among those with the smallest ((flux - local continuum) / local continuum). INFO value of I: 5310.0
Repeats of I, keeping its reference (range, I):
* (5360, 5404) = 5370.0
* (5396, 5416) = 5406.0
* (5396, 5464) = 5448.0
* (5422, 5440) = 5430.0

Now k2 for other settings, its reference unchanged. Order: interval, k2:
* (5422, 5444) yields 0.7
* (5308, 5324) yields 0.9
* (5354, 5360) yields 1.4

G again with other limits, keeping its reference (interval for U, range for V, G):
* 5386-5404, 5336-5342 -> -0.010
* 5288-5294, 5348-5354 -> 0.067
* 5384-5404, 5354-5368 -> -0.051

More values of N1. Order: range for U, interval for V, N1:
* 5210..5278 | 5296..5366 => 1.00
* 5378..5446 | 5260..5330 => 1.01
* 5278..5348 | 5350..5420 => 1.01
